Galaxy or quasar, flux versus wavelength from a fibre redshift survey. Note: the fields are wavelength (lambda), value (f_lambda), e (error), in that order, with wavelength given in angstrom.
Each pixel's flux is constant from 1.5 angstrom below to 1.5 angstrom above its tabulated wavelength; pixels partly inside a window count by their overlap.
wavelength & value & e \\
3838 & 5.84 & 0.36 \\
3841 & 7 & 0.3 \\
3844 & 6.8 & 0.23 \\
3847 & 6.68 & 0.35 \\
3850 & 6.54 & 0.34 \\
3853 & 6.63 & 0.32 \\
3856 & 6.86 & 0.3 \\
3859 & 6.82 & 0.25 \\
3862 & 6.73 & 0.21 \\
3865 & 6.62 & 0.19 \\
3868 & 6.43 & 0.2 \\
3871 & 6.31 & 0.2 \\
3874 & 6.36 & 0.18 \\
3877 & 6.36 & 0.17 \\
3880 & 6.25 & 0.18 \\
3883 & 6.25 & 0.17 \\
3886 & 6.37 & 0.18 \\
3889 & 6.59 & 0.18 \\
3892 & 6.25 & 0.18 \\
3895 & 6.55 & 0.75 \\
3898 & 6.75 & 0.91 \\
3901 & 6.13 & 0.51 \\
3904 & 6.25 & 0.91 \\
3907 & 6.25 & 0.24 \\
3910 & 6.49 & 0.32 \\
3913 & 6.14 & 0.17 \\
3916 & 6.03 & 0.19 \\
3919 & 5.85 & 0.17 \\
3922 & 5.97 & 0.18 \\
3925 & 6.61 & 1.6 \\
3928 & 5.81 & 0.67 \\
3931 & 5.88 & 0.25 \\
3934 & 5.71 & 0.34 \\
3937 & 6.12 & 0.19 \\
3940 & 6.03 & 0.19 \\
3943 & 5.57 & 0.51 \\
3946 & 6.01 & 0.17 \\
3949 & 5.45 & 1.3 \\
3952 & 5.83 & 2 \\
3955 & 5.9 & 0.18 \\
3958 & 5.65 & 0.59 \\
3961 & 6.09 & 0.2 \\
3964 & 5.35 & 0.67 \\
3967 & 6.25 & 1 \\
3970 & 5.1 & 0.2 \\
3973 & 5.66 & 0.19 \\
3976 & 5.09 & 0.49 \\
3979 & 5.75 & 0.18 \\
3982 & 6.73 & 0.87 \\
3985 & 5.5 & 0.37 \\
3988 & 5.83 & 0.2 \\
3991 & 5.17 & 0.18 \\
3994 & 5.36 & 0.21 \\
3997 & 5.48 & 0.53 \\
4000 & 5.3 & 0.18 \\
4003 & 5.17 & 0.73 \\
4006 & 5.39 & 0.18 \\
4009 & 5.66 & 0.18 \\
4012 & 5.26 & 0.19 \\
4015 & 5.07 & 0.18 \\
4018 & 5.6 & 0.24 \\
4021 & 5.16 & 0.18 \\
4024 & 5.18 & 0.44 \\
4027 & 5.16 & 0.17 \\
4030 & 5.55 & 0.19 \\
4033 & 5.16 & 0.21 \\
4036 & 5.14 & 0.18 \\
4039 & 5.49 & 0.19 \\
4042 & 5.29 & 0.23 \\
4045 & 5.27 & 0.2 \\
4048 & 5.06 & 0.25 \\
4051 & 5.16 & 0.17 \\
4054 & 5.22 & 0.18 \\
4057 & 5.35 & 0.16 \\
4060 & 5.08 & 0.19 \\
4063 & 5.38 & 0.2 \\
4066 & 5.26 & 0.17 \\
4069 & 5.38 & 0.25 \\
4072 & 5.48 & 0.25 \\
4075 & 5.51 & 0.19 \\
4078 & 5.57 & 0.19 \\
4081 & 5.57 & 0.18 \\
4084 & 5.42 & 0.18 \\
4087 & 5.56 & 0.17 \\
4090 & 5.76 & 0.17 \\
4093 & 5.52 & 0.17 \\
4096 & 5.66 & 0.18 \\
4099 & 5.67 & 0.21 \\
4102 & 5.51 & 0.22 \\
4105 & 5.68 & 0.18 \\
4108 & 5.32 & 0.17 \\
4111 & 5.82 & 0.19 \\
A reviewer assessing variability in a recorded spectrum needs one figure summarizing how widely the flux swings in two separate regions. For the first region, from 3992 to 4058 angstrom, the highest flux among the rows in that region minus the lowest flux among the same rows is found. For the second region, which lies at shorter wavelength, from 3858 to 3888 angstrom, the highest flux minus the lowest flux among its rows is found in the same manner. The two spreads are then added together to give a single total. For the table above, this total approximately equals 1.2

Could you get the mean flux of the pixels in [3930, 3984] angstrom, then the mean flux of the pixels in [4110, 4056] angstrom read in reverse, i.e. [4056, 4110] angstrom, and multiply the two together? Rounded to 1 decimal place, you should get 31.7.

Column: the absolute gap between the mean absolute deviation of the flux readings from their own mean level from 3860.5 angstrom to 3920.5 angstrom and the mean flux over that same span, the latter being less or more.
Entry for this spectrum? 6.2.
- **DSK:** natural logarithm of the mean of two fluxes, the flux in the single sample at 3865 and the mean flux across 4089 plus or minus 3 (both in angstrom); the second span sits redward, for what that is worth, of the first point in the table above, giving 1.81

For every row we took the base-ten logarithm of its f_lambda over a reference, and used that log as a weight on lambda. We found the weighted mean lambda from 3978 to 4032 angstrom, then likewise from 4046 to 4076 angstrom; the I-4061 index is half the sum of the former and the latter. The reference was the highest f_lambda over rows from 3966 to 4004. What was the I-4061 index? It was 4033.8 angstrom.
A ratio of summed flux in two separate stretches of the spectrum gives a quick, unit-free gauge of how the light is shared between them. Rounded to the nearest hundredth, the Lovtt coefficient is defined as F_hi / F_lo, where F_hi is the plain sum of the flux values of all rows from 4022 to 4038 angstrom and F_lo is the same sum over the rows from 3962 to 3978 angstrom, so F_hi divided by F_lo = 0.95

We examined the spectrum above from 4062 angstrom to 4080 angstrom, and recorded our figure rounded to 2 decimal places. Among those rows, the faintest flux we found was 5.26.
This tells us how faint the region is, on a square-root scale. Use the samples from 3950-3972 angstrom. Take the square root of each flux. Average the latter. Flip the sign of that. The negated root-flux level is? -2.39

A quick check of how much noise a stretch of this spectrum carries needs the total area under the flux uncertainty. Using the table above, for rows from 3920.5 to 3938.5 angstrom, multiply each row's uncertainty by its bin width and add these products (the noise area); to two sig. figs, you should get 9.7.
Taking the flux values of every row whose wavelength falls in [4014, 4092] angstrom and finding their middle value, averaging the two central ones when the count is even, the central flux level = 5.3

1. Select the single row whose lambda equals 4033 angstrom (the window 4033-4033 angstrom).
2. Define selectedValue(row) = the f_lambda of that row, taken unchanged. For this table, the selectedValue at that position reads 5.16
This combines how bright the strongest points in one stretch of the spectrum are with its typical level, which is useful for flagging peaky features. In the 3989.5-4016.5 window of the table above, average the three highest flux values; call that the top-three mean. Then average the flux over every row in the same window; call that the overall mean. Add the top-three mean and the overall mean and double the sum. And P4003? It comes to 22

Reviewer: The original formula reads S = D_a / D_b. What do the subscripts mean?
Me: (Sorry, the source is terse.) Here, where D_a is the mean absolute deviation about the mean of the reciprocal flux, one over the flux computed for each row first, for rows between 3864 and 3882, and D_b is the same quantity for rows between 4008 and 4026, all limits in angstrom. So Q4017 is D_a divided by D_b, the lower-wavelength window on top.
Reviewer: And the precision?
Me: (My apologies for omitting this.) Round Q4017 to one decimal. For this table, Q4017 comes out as 0.3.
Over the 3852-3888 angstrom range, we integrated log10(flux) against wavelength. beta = 29.3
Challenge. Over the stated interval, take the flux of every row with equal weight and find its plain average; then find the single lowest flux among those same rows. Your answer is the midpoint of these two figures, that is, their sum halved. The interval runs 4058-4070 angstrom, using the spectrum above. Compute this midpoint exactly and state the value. 5.18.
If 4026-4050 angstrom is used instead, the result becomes 5.16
